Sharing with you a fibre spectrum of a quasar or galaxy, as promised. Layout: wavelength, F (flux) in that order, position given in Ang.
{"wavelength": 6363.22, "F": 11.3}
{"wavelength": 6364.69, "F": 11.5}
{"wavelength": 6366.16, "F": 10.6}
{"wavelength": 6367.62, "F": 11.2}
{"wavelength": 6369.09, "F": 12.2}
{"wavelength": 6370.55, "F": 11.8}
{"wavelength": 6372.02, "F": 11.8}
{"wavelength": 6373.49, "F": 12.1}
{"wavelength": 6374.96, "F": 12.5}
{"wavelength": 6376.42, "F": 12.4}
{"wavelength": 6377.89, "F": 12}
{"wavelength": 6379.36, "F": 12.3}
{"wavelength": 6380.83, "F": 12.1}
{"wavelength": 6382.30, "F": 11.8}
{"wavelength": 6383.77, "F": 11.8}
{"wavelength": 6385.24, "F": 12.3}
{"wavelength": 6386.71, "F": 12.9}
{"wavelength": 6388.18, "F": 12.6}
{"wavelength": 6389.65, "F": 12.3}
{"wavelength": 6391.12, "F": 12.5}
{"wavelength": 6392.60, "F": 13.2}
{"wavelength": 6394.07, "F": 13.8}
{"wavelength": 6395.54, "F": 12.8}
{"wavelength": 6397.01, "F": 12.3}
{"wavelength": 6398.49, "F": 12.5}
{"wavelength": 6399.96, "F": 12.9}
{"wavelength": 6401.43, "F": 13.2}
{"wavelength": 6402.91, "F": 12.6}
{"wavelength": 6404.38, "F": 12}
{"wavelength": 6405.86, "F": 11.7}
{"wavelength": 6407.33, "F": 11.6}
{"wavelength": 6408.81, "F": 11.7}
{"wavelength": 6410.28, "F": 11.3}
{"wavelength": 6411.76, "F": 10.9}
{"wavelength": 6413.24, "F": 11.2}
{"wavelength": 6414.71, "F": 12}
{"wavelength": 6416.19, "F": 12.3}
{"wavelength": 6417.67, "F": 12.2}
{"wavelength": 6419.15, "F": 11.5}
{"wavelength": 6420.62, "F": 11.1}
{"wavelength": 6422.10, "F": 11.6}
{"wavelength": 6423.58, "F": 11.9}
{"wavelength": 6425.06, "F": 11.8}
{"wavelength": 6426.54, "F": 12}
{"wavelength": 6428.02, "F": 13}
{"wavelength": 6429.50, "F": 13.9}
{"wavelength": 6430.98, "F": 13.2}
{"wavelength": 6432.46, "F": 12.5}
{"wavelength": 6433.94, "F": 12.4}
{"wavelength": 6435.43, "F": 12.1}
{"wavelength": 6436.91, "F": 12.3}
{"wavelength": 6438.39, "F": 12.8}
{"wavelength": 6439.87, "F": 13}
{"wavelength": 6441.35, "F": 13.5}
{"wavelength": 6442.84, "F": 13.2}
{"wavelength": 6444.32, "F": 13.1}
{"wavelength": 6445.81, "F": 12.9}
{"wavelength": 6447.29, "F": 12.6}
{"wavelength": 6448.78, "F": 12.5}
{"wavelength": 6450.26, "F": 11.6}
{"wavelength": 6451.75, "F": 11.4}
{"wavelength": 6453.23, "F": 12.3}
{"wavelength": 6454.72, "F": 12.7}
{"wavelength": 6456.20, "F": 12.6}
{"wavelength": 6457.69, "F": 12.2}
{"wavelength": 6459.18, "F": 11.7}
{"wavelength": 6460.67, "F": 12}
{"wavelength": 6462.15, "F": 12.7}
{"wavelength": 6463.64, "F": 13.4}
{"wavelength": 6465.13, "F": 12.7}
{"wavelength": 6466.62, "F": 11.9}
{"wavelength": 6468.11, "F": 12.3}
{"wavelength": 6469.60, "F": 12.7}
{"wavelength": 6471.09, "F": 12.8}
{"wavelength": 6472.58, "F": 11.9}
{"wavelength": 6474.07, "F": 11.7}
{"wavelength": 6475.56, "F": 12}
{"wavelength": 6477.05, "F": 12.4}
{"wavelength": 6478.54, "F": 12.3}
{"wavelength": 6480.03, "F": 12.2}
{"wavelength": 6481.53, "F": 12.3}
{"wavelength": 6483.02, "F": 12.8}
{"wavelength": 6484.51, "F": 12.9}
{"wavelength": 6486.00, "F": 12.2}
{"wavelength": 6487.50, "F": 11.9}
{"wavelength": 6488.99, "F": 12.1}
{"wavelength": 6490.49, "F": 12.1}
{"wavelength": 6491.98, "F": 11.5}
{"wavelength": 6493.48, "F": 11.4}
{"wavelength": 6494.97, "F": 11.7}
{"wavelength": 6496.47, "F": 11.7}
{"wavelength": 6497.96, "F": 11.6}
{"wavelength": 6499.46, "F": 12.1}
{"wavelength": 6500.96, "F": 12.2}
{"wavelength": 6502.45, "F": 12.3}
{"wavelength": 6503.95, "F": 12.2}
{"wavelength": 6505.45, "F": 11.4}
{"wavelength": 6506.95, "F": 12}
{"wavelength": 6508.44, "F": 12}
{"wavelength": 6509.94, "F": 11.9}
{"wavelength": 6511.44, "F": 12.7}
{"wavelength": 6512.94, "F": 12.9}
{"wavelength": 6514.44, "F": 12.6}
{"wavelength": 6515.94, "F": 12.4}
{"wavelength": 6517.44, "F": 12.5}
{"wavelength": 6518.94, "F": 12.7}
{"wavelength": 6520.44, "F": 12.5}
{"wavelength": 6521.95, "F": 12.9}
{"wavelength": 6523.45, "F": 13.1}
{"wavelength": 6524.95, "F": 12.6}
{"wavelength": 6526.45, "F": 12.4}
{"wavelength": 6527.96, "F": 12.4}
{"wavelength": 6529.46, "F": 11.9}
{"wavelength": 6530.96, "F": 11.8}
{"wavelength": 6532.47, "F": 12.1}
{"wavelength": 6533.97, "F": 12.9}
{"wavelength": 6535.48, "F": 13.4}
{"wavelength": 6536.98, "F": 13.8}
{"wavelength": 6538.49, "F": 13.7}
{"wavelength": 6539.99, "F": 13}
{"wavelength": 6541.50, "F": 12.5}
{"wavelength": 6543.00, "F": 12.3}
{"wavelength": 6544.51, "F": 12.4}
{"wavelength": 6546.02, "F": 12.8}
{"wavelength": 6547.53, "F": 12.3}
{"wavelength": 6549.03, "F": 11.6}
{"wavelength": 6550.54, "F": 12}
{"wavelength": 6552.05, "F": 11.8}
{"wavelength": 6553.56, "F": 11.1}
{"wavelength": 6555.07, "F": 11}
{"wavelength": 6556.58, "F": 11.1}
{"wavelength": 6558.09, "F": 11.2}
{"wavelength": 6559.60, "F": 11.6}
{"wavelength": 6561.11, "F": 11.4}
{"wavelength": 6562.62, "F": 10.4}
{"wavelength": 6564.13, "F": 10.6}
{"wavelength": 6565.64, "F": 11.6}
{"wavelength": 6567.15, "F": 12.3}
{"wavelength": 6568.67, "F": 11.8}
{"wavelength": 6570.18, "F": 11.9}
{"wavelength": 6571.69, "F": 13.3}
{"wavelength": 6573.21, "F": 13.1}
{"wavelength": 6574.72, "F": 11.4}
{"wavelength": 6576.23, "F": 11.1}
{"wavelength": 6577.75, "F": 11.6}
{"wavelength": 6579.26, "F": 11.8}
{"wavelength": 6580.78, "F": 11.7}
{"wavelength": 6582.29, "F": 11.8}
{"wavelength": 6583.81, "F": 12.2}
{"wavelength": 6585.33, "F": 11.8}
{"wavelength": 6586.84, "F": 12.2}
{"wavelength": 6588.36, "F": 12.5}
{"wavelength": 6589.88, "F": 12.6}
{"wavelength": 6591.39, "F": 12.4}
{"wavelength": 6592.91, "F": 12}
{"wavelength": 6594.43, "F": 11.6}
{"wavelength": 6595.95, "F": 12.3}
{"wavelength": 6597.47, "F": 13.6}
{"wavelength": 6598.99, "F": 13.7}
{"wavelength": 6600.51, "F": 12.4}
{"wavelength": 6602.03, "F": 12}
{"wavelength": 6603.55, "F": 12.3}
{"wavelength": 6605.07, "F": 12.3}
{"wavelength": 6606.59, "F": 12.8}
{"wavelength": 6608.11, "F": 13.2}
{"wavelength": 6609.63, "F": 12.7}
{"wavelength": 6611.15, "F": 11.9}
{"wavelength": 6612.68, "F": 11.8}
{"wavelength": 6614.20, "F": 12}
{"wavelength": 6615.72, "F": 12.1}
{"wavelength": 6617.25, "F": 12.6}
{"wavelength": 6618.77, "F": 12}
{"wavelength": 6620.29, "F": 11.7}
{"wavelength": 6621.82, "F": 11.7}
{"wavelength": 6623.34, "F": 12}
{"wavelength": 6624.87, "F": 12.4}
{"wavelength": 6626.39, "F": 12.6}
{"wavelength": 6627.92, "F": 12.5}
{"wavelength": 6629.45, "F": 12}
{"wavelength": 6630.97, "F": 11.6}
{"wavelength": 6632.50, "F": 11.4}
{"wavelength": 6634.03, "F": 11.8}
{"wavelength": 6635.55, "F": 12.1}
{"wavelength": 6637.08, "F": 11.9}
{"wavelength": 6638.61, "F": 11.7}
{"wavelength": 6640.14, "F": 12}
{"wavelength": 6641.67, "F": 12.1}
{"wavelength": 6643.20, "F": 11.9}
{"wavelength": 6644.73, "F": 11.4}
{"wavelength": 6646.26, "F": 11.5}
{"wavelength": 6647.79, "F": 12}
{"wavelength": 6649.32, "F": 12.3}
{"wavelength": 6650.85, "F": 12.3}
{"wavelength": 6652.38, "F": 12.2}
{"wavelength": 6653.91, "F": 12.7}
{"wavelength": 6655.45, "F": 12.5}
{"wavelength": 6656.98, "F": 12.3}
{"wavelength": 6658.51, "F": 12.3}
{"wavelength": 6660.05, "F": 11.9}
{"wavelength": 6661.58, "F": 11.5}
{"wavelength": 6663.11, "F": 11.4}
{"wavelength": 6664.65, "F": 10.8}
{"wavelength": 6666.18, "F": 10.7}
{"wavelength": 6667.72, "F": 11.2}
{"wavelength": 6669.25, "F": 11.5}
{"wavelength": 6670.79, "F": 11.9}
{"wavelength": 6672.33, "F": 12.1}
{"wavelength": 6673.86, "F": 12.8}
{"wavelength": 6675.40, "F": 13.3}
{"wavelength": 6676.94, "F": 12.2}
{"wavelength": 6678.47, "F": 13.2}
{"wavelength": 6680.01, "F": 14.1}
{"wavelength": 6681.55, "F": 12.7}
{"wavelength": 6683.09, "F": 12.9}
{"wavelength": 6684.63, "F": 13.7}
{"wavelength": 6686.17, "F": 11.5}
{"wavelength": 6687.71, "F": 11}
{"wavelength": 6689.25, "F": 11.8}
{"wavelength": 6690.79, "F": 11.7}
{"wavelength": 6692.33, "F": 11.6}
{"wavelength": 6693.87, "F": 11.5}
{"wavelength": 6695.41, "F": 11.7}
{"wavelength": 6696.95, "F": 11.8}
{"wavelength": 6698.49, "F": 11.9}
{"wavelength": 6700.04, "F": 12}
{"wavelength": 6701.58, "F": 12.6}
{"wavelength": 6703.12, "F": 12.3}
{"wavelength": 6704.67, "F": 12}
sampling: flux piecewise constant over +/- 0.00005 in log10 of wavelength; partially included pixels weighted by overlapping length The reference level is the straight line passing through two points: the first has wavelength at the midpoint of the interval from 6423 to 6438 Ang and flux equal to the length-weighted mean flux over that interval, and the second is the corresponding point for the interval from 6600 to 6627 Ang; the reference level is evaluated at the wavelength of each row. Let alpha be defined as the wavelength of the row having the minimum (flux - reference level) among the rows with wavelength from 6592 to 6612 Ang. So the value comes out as 6594.43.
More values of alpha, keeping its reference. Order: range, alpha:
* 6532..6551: 6549.03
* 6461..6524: 6493.48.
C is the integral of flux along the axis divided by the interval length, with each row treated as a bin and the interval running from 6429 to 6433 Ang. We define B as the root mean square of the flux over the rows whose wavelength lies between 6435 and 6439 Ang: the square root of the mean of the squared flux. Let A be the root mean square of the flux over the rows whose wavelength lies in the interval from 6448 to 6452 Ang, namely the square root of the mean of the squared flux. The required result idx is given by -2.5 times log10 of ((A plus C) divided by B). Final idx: -0.763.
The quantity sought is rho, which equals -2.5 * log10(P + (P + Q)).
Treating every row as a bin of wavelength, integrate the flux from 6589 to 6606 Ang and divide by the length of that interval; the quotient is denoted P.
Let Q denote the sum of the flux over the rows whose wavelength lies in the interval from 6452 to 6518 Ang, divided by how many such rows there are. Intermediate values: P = 12.5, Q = 12.2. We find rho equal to -3.93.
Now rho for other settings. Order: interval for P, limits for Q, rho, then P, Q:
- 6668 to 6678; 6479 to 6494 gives -3.91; 12.3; 12.1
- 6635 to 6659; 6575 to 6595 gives -3.89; 12.1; 11.9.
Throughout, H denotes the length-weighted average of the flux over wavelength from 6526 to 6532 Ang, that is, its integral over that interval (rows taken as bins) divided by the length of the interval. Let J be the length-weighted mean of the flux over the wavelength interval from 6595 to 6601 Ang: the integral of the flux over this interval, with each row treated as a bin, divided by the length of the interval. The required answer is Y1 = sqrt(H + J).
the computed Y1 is 5.01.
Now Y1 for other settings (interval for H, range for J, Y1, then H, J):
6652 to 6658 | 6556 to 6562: 4.87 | 12.4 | 11.3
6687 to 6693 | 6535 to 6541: 5.00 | 11.5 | 13.4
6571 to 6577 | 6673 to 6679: 5.01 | 12.2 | 12.9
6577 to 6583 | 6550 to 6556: 4.81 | 11.7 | 11.4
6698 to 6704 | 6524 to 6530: 4.96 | 12.2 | 12.4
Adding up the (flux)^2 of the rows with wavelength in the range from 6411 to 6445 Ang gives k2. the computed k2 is 3508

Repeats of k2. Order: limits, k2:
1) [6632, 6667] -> 3239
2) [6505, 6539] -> 3629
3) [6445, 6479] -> 3495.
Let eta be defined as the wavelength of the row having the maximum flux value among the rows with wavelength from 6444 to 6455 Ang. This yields 6444.32 Ang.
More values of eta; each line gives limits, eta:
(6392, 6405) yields 6394.07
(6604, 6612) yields 6608.11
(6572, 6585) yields 6573.21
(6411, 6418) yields 6416.19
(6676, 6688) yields 6680.01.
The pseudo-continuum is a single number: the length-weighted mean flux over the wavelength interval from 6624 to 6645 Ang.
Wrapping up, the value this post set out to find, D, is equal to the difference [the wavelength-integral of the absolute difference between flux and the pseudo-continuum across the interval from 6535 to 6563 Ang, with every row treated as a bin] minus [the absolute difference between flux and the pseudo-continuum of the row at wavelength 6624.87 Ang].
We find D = 21.3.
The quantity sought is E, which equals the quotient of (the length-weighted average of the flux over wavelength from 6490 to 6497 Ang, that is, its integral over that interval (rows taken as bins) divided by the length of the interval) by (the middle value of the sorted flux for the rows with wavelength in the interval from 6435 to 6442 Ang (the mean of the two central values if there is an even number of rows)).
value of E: 0.91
